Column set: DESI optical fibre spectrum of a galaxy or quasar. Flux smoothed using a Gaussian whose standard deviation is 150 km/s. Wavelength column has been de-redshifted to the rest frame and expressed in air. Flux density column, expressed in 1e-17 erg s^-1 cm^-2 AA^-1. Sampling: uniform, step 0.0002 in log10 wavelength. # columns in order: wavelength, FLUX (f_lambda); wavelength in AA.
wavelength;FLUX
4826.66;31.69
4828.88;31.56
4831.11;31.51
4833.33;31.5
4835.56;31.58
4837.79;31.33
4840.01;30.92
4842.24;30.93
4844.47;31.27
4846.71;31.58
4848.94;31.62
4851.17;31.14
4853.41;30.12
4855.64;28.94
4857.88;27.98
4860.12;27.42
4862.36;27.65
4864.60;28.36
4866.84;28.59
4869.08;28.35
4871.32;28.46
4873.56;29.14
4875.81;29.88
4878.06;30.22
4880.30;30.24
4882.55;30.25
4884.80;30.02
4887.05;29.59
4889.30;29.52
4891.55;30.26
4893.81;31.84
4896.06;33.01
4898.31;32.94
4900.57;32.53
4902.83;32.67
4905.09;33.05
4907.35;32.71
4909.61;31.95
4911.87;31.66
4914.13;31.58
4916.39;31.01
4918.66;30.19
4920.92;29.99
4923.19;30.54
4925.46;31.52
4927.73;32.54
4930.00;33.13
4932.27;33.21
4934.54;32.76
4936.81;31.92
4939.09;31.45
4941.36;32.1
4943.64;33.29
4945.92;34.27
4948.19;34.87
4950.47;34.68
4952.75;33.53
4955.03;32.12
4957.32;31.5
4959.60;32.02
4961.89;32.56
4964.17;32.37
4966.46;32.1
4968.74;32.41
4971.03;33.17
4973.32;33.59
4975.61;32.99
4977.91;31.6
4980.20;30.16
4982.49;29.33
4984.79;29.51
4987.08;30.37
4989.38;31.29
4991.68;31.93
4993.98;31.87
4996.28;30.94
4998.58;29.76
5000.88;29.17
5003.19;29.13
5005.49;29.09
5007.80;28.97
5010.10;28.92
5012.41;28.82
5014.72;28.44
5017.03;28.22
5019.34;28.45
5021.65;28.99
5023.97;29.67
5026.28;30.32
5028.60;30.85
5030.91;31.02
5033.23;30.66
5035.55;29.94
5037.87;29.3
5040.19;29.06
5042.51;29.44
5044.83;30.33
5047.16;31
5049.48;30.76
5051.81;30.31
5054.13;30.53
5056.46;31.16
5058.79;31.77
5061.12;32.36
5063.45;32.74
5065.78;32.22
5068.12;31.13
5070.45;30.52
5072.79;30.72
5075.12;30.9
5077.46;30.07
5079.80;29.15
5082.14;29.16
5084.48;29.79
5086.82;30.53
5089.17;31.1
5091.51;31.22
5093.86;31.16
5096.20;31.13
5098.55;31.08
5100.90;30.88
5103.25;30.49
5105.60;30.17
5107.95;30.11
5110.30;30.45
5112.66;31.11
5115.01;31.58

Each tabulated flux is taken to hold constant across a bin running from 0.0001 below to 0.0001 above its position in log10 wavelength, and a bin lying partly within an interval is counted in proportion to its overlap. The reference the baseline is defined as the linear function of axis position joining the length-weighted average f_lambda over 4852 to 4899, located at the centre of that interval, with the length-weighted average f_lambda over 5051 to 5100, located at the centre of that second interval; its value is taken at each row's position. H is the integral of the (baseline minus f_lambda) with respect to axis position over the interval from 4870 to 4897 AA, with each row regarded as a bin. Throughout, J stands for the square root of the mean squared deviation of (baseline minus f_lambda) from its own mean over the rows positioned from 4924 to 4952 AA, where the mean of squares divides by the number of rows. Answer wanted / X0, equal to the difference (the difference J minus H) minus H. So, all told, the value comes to 27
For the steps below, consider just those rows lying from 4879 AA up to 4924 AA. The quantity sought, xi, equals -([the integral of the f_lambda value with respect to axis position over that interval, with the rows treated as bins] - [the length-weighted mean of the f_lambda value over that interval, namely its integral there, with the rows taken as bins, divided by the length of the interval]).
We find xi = -1376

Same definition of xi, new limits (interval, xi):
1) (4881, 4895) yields -393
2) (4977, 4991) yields -395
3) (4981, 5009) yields -813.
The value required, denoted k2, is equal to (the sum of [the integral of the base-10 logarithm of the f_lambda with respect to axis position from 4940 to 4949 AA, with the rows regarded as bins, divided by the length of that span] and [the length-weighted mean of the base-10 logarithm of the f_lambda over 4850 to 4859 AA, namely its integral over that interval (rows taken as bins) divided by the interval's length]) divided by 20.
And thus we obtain 0.150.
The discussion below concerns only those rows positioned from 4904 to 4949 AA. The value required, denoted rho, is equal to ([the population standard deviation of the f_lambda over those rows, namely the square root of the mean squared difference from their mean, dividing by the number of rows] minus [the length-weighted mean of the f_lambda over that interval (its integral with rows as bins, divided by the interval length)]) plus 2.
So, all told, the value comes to -28.9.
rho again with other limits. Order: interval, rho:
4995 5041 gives -26.6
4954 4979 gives -29.8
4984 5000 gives -27.9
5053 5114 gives -28.0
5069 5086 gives -27.4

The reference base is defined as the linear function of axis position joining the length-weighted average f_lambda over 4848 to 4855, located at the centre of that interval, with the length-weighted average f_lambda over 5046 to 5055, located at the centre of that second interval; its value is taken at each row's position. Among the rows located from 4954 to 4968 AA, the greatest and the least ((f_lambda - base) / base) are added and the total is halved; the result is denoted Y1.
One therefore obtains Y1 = 0.04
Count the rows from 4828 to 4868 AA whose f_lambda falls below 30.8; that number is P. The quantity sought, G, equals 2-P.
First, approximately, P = 7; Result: -5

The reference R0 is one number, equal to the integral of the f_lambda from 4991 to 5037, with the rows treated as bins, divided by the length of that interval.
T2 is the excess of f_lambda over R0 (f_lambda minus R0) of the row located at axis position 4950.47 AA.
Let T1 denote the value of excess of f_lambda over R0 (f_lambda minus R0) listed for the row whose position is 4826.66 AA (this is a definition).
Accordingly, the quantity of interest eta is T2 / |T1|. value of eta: 2.5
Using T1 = 2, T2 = 5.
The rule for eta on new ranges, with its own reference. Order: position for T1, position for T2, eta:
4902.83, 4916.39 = 0.4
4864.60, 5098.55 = 1.0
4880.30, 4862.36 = -4.1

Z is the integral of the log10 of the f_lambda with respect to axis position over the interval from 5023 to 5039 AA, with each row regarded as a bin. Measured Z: 23.7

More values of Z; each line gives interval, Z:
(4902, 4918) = 24.1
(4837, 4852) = 22.4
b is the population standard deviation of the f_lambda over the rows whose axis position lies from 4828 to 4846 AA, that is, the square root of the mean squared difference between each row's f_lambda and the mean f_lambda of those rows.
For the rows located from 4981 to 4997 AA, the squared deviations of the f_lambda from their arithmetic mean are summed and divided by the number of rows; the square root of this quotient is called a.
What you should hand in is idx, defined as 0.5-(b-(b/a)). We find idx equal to 0.51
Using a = 0.98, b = 0.3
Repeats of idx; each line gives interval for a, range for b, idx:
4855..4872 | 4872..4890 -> 0.93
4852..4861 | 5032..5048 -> 0.48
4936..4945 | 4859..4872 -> 0.71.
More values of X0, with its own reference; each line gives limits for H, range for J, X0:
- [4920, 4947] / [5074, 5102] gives 121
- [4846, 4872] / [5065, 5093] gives -19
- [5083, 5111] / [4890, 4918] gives -20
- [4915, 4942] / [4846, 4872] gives 94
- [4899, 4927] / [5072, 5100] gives 100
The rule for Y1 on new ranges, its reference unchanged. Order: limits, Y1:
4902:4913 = 0.05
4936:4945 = 0.05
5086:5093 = 0.01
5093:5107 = 0.00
